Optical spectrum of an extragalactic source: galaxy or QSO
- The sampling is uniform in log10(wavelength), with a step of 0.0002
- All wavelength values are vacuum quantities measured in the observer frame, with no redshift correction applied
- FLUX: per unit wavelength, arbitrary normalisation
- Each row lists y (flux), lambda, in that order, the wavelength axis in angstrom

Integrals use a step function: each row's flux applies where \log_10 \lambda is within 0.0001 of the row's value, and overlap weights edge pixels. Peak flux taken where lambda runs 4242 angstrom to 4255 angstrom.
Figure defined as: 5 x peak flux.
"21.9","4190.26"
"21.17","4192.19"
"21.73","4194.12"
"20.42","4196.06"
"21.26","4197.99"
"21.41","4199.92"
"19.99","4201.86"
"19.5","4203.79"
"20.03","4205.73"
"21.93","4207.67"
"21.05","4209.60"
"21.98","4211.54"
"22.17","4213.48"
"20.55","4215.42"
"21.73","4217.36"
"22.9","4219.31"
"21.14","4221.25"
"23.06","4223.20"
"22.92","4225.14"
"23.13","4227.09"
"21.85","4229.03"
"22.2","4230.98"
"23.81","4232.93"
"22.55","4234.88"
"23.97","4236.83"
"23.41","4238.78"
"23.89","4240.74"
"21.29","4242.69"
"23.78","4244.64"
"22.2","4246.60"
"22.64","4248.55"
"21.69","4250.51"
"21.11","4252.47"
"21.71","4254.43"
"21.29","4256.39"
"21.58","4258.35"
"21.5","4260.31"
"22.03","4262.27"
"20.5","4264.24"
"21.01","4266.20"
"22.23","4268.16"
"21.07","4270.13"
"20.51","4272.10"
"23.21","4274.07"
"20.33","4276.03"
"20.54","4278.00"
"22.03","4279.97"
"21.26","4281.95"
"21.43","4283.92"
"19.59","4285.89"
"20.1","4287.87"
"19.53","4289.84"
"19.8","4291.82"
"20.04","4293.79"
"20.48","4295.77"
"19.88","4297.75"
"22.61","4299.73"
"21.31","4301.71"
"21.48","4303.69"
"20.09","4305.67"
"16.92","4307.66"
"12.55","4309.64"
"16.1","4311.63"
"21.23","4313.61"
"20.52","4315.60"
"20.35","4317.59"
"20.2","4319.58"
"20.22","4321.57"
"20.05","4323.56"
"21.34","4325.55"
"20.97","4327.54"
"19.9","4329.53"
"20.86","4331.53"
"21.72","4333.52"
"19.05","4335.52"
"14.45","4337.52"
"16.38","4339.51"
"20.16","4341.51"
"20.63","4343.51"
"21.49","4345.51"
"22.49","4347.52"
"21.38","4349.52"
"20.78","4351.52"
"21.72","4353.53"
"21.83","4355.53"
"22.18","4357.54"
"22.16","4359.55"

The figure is 119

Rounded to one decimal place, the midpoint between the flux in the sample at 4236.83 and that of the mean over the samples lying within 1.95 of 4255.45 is 22.7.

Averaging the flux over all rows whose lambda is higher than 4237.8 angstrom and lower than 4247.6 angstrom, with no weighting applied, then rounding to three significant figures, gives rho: 22.9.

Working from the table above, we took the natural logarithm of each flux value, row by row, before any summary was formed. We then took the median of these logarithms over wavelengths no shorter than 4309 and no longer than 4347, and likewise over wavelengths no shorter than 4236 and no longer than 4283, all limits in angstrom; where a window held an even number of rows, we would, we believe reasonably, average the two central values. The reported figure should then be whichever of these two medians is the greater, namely 3.07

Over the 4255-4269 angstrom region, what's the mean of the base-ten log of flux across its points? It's 1.33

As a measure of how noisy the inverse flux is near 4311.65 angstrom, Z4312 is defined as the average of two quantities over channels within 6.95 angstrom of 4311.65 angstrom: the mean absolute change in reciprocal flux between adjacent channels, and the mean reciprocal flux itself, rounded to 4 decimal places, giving 0.0336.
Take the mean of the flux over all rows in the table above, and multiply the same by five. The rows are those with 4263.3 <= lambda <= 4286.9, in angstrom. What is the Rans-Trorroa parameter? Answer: 106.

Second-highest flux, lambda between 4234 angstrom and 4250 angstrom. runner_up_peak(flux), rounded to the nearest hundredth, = 23.89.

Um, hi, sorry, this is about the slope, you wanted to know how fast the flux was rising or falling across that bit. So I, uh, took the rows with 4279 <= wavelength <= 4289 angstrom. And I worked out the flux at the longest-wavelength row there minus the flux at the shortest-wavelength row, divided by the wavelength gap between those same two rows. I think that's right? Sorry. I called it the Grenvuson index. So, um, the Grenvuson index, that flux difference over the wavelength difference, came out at -0.24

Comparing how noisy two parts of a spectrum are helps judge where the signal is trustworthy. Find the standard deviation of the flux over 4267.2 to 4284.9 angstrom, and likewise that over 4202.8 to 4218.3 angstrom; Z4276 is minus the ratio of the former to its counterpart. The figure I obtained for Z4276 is -0.95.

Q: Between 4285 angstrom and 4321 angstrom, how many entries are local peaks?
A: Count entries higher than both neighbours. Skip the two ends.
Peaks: 5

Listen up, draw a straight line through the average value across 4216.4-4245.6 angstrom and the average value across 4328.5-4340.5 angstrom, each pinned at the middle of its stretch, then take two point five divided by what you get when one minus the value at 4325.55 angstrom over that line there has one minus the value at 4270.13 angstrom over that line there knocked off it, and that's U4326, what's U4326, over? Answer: -20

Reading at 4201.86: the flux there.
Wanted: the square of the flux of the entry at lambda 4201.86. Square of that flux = 400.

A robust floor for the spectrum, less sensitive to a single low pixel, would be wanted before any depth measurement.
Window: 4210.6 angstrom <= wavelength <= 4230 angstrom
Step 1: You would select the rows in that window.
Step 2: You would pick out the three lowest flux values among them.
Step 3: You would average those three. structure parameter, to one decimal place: 21.1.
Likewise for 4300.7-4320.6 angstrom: 15.2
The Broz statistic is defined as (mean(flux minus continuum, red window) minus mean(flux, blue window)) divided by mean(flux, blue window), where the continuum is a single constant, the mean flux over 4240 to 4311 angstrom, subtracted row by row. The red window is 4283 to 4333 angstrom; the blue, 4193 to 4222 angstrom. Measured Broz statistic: -1.05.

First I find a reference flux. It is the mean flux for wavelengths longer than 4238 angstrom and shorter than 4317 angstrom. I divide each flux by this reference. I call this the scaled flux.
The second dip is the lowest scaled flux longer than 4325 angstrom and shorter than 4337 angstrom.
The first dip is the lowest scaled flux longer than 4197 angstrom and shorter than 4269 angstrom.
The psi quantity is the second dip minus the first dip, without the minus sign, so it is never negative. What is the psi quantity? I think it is 0.022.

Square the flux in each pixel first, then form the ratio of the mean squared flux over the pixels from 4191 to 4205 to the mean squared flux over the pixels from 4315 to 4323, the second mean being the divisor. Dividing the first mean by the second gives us 1.05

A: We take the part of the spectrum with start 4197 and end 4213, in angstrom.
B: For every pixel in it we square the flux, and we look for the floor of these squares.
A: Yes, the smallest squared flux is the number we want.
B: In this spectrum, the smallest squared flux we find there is 380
